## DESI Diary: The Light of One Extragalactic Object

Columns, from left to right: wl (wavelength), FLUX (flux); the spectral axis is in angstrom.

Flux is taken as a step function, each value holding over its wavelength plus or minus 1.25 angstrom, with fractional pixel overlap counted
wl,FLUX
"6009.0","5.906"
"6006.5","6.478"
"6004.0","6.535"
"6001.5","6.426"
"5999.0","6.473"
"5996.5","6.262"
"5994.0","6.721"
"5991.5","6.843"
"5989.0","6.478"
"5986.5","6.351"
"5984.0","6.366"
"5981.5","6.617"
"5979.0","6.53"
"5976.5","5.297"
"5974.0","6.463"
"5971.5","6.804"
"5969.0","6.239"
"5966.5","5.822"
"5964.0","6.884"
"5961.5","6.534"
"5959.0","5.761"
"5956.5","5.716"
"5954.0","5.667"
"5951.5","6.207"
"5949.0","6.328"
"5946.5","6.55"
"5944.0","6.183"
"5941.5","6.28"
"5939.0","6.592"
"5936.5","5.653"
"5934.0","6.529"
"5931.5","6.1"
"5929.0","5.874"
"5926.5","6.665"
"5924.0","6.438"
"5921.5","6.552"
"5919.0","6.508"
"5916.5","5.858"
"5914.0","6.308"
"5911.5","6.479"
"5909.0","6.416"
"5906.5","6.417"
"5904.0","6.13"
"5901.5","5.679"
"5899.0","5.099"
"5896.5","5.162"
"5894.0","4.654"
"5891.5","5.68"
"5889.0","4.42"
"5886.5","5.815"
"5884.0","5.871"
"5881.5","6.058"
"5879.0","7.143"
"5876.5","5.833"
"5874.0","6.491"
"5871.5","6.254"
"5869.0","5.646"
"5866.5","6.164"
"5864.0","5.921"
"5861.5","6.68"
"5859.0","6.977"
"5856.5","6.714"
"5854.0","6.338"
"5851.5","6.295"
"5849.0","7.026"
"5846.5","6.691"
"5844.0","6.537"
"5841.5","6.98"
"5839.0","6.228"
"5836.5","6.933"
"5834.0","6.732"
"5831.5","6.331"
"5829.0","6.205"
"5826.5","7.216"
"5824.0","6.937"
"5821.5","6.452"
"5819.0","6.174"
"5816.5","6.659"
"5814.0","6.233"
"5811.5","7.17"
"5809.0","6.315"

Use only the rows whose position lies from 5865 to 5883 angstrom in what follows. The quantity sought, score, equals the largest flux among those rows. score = 7.143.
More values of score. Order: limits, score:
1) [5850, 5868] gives 6.977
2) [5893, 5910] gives 6.417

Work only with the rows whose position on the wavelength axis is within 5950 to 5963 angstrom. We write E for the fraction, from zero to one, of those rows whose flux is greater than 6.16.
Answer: 0.4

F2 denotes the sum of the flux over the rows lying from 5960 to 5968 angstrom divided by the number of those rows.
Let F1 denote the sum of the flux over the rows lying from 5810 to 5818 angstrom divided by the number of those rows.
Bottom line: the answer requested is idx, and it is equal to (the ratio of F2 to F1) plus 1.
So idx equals 1.96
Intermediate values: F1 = 6.687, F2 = 6.41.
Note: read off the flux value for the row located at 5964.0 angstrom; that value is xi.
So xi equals 6.884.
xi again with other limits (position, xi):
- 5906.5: 6.417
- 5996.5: 6.262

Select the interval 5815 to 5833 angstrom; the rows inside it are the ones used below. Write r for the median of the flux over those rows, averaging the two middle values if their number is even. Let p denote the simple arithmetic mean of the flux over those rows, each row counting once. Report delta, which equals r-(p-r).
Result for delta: 6.34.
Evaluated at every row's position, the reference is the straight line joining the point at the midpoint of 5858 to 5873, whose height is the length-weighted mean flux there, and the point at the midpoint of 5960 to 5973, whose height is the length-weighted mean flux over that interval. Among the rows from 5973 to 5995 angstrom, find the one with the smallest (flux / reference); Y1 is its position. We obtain 5976.5 angstrom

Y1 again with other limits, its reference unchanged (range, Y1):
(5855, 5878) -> 5869.0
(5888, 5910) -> 5889.0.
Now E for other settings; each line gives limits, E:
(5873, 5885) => 0.4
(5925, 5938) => 0.4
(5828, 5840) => 1.0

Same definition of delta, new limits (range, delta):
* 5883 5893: 6.05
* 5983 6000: 6.45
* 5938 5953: 6.25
